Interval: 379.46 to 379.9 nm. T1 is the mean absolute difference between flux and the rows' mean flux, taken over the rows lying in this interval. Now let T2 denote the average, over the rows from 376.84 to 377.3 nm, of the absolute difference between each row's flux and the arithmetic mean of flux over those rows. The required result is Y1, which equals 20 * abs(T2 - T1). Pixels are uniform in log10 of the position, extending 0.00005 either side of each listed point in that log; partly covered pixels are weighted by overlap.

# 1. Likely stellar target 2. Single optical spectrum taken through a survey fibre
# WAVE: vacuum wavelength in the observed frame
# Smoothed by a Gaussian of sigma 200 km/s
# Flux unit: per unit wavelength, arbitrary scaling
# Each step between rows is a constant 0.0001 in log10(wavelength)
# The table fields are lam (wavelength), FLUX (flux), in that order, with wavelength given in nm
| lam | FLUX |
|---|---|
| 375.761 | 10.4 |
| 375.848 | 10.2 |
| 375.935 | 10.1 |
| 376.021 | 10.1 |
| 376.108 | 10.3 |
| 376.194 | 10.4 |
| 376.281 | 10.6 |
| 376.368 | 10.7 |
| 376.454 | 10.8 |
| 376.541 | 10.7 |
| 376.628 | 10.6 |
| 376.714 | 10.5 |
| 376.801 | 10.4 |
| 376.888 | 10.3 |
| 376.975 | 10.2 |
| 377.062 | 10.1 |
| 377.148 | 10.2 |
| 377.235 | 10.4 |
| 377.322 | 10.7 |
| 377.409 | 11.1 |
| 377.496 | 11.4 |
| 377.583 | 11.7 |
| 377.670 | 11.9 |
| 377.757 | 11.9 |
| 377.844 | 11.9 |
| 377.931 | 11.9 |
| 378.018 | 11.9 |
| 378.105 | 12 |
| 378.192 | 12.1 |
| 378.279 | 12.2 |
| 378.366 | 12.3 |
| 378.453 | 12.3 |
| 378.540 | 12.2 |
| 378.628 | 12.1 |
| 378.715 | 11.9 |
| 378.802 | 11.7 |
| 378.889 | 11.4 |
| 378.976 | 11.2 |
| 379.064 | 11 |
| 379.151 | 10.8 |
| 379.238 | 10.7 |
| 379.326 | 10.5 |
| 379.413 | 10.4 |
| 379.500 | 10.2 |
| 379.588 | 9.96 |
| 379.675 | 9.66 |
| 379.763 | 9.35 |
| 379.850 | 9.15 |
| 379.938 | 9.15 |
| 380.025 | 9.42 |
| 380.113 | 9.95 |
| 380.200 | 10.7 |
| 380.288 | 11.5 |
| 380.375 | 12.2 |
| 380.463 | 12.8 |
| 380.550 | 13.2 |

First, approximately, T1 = 0.33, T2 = 0.088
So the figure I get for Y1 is 5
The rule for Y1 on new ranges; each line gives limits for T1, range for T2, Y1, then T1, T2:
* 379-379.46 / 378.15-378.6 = 2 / 0.18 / 0.064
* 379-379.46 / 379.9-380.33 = 12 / 0.18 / 0.765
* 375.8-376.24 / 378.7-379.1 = 4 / 0.10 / 0.288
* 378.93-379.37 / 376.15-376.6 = 2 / 0.21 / 0.112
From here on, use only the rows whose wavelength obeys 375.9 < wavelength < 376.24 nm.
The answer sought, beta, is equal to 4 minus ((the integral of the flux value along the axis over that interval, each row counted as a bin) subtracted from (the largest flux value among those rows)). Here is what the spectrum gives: -2.92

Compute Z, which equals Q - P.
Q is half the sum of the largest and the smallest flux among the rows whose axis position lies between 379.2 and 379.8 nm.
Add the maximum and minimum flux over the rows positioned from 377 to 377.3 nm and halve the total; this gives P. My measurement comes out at -0.2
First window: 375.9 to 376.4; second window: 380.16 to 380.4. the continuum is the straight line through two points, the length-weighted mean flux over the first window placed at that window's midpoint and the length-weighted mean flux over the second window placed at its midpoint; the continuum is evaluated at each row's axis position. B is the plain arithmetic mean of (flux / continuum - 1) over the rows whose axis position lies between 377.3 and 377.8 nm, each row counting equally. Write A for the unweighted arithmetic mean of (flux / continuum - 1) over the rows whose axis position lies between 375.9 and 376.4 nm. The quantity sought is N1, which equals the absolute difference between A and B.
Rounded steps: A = 0.00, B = 0.07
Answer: 0.07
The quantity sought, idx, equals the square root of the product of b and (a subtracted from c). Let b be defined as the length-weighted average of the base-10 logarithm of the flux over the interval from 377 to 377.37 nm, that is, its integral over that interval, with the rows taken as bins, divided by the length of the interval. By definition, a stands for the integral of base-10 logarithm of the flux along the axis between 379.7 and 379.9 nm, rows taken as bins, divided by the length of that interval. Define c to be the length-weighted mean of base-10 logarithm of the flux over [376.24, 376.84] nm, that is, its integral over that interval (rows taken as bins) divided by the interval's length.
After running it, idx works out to 0.250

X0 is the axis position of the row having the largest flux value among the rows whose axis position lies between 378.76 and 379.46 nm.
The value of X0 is 378.802 nm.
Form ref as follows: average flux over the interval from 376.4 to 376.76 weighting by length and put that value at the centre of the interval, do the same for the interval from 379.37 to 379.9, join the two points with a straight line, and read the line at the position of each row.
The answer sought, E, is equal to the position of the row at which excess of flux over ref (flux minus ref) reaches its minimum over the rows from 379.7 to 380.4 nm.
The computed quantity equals 379.850 nm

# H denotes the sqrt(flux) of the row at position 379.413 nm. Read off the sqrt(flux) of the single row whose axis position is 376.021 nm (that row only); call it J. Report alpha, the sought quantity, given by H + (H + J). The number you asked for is 9.6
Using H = 3.22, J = 3.18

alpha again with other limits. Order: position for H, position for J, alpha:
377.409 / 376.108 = 9.9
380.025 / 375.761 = 9.4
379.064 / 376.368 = 9.9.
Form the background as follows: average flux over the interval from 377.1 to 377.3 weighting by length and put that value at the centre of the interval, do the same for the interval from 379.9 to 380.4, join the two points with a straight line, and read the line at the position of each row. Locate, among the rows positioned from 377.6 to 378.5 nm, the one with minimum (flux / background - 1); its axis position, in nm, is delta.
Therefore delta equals 378.018 nm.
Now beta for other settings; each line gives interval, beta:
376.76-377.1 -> -2.92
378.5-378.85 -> -4.01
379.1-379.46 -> -2.98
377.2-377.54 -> -3.69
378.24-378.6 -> -3.90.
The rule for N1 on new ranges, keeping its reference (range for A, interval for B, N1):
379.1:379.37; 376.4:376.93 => 0.05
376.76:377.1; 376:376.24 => 0.02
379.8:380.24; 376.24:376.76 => 0.17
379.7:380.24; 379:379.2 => 0.13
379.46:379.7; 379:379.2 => 0.10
